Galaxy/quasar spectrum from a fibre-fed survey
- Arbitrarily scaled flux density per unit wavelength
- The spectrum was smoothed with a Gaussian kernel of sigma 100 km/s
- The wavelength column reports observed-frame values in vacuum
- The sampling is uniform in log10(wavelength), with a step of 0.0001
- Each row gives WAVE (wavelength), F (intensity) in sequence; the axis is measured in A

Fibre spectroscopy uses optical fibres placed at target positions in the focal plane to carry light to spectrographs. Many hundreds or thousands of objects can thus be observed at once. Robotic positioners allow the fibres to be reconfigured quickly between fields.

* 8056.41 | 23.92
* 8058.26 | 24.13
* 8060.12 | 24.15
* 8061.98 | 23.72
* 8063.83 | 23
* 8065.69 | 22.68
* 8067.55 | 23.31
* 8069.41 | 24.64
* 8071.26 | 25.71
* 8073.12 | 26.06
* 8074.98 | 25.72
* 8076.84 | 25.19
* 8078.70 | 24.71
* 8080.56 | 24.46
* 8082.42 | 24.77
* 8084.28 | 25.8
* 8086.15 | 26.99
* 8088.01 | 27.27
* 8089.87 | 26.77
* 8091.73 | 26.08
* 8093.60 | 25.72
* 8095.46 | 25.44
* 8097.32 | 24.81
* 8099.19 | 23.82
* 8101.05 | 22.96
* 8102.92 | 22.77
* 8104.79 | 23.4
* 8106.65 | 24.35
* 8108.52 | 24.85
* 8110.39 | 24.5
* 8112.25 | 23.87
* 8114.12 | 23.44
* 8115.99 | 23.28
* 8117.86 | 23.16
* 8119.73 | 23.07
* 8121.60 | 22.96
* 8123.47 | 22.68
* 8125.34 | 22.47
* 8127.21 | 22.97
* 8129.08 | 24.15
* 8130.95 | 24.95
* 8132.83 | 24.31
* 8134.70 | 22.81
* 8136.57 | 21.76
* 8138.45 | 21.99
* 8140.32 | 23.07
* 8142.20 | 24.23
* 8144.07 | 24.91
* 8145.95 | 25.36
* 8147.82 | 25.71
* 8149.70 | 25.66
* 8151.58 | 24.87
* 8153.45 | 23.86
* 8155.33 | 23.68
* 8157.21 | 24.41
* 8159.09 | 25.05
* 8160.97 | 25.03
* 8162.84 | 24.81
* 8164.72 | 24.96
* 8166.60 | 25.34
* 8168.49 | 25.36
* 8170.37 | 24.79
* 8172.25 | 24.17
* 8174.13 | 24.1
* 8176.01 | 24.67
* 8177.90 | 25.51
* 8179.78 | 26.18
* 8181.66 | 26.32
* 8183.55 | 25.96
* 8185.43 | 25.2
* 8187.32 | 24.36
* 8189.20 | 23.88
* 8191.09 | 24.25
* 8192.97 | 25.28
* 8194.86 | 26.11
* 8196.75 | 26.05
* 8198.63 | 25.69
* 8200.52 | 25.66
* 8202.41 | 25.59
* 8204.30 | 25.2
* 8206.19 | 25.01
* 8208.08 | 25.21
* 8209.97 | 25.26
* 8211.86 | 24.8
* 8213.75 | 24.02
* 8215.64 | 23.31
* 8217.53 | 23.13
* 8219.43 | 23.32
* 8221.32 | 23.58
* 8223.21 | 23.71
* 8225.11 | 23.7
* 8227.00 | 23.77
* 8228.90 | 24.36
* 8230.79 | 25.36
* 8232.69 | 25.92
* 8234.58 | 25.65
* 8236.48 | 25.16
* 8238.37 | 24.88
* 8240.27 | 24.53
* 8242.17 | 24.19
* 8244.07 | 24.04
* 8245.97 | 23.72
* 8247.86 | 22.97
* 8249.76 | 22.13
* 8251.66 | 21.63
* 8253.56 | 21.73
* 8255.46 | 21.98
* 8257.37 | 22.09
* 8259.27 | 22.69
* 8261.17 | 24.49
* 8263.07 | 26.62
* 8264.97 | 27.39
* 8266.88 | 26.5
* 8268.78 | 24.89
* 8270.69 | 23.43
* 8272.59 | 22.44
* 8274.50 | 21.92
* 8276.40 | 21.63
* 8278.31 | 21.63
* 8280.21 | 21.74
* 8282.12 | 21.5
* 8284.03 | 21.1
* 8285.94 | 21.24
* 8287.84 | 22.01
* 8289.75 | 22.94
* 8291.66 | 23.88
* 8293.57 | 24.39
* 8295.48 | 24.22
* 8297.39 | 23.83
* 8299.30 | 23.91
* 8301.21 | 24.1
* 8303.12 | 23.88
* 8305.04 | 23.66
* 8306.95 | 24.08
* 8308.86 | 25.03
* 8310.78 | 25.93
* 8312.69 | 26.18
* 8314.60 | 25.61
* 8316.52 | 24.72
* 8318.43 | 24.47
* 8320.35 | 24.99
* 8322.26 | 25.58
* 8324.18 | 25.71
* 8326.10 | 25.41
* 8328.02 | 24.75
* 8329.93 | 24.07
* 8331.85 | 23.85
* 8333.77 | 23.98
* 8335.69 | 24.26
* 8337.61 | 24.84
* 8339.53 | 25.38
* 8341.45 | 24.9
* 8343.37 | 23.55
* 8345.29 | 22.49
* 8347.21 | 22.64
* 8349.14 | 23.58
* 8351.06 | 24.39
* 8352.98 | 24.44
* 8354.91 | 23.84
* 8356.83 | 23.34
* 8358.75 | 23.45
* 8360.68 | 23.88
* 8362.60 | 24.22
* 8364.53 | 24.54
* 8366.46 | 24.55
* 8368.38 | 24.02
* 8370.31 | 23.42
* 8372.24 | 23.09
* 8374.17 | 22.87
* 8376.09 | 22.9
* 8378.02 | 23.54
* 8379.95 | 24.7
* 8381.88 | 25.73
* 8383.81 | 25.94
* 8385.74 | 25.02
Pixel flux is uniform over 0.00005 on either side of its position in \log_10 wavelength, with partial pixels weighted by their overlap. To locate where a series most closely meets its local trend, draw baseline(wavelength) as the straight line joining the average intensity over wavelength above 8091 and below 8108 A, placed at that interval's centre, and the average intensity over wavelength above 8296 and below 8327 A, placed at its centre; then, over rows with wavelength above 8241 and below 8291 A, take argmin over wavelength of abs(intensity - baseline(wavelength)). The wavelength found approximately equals 8268.78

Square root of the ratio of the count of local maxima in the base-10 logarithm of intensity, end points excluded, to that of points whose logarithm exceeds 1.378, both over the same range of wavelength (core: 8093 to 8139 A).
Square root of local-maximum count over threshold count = 0.47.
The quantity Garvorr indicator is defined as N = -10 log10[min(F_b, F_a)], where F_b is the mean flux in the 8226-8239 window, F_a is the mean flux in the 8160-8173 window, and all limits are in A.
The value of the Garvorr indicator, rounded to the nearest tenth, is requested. -14.0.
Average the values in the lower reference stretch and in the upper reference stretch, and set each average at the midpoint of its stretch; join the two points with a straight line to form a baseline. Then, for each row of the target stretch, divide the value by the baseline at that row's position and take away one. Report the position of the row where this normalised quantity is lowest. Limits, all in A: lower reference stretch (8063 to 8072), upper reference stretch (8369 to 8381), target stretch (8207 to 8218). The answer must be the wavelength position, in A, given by 8217.53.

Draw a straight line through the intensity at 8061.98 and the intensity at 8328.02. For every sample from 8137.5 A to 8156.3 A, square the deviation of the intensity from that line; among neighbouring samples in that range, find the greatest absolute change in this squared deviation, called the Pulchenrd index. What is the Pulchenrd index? 3.2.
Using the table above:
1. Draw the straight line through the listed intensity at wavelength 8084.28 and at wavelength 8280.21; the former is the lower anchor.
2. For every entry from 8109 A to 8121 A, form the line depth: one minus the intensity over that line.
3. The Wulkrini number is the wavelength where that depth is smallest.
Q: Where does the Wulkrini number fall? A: 8110.39 A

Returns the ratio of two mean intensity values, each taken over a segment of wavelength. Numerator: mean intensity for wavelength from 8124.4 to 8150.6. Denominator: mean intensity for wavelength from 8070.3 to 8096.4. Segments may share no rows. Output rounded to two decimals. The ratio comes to 0.93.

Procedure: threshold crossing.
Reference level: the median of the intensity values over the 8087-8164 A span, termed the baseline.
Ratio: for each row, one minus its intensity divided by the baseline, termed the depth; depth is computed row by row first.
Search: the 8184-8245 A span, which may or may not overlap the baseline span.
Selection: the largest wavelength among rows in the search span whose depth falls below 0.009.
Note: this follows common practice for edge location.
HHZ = 8244.07 A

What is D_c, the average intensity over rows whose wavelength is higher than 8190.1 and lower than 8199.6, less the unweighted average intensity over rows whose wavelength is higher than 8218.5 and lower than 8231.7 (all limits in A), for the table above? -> 1.50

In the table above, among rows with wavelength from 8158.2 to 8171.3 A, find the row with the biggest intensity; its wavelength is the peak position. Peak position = 8168.49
